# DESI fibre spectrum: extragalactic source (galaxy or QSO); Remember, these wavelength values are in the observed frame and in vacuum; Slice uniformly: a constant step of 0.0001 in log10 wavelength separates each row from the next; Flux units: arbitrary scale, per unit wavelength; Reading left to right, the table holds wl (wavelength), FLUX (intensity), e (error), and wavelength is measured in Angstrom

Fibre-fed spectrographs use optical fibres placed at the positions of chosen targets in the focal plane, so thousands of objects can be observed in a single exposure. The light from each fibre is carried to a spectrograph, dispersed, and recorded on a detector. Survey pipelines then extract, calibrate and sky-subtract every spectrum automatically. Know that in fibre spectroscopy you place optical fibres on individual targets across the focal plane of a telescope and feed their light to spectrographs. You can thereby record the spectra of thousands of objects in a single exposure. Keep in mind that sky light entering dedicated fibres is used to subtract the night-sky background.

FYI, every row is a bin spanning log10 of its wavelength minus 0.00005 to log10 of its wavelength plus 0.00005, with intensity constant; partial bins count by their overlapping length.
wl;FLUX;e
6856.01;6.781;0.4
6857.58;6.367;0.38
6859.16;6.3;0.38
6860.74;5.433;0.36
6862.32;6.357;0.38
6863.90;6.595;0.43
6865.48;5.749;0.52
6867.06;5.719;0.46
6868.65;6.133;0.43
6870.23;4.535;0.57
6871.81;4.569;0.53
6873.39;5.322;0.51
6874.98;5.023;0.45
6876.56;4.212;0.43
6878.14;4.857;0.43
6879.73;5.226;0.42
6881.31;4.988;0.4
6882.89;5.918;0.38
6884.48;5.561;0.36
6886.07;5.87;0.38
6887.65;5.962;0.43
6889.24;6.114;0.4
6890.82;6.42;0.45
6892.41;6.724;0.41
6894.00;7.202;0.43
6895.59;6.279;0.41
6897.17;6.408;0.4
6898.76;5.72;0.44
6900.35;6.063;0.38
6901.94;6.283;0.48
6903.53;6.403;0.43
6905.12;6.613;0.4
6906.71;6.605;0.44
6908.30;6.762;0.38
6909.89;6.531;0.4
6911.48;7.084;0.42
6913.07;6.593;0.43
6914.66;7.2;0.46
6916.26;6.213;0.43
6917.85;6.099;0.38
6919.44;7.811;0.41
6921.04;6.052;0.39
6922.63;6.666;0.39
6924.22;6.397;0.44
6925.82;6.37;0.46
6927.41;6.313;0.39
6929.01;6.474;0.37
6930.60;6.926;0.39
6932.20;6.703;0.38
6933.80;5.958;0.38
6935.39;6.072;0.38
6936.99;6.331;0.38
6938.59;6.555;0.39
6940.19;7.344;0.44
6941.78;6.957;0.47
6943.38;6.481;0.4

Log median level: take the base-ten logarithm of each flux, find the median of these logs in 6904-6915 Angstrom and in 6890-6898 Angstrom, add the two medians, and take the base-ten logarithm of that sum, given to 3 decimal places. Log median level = 0.212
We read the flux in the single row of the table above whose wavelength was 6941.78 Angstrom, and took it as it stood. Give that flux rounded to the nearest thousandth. 6.957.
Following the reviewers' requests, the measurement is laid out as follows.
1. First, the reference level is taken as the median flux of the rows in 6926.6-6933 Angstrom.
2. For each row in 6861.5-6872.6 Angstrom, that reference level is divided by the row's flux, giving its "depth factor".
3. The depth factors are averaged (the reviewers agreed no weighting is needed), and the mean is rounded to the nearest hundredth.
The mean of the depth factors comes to 1.19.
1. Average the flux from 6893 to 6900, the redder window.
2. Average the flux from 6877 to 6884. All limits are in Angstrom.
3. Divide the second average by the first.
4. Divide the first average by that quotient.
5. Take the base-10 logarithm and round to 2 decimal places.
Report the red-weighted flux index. 0.89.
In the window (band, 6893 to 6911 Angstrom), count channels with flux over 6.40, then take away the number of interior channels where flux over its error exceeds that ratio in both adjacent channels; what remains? 3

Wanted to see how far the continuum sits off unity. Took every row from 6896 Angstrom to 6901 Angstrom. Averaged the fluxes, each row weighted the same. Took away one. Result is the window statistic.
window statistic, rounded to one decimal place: 5.1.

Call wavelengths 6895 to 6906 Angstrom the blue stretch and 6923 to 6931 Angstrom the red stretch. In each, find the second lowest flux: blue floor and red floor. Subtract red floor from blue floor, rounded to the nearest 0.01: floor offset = -0.31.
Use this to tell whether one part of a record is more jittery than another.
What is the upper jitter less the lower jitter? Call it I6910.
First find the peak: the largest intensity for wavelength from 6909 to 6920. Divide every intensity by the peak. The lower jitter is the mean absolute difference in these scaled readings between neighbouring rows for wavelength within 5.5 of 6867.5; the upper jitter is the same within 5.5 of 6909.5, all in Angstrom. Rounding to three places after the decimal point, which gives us -0.024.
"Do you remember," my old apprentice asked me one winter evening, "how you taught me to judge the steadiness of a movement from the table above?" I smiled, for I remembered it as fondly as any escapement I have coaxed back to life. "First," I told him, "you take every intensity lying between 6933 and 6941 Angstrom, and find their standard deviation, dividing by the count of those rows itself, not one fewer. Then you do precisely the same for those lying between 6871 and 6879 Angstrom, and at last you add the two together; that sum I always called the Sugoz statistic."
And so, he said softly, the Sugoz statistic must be 0.87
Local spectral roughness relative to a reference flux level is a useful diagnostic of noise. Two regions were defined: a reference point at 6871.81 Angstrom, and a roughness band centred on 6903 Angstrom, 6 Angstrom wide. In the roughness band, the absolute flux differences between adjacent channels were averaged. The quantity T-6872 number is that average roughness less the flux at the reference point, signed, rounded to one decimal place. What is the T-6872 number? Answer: -4.4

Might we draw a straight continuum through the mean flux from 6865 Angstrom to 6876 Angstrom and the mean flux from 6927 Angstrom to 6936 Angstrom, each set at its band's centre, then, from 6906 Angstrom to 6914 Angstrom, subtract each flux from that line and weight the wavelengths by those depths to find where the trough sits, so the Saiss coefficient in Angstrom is 6909.9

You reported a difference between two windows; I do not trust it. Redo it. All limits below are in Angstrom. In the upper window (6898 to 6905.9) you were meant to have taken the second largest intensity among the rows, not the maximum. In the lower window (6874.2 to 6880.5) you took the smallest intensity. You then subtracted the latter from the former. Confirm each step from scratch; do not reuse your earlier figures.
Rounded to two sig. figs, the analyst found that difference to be 2.2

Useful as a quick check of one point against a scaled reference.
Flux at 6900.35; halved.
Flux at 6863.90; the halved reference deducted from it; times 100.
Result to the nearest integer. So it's 356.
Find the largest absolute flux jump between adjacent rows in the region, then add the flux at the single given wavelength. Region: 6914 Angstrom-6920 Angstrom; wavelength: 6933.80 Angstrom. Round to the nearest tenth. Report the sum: 7.7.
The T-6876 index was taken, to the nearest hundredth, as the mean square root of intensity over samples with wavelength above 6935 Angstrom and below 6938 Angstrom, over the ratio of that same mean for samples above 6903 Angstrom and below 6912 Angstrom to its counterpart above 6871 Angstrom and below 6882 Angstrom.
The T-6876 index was 2.13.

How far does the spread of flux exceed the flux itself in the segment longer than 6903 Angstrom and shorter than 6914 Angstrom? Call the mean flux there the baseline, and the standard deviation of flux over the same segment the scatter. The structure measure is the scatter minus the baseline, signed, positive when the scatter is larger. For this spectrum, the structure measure -6.5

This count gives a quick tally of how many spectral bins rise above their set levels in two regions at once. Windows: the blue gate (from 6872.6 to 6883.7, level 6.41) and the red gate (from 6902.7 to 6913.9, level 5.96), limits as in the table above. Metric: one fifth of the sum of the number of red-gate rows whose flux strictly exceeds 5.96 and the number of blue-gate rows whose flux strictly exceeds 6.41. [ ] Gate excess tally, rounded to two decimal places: 1.40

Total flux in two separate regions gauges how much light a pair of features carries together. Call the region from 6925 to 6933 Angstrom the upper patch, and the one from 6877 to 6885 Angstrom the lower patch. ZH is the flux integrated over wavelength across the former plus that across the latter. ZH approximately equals 94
